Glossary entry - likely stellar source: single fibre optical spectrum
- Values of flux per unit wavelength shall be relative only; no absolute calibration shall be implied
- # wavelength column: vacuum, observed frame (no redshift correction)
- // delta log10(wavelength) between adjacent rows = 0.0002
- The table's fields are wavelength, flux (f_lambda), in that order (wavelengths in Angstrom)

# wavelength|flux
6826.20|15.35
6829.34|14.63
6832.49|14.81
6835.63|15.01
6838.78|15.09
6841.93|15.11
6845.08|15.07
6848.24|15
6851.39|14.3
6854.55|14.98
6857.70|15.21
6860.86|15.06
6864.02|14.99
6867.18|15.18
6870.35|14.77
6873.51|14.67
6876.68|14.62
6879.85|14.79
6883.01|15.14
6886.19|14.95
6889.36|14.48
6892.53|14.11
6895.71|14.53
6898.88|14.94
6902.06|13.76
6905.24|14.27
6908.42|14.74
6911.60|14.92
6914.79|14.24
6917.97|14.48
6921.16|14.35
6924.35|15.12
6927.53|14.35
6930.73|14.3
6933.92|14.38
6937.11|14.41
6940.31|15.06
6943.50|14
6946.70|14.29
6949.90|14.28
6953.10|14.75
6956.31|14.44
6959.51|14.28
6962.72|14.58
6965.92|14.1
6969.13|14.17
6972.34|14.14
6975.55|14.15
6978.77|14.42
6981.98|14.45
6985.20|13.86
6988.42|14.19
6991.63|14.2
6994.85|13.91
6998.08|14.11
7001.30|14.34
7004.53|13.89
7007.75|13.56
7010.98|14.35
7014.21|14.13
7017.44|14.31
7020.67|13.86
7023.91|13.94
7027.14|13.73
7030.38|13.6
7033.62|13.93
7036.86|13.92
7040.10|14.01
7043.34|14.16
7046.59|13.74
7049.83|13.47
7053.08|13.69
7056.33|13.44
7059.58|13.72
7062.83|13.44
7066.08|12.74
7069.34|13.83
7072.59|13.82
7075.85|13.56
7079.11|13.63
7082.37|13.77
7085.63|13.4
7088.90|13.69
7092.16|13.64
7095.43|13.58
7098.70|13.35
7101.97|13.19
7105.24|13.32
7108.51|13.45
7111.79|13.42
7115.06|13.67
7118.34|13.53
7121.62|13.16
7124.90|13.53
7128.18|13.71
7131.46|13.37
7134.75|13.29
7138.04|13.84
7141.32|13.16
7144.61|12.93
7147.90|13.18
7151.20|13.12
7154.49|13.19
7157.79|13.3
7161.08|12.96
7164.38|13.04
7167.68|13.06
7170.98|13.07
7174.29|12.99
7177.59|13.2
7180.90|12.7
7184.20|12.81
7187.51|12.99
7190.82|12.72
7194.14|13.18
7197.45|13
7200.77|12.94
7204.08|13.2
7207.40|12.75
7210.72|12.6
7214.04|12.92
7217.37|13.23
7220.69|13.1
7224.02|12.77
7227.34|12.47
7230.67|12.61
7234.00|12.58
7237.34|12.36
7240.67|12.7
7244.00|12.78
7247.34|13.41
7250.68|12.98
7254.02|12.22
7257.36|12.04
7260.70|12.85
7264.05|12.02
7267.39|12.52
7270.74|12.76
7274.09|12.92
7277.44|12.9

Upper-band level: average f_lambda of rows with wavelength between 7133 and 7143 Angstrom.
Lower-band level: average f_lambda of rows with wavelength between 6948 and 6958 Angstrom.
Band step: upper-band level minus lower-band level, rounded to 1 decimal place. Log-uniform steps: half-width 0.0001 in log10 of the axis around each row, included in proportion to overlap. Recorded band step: -1.1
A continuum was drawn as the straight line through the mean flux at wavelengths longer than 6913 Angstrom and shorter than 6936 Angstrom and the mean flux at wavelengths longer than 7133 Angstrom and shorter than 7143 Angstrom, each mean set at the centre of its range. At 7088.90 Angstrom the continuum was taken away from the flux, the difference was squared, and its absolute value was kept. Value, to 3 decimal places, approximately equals 0.001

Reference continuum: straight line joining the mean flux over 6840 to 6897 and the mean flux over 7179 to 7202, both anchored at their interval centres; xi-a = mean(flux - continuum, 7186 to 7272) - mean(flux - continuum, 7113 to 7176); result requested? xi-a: -0.01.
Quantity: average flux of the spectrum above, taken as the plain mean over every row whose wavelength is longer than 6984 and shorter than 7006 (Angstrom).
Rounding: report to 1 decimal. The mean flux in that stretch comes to 14.1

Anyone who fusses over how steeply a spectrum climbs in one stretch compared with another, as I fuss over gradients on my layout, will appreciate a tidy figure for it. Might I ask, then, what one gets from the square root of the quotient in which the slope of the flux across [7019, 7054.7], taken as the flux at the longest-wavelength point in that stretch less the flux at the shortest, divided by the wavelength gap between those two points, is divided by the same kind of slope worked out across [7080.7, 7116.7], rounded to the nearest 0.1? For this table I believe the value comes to 1.3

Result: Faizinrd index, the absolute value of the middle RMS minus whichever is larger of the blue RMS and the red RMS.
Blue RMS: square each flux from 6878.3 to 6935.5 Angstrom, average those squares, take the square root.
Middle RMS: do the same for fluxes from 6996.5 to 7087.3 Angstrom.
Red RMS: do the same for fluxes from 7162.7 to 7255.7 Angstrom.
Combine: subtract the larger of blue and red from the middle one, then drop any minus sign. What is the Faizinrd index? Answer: 0.76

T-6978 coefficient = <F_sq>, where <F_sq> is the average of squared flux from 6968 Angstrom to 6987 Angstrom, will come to 202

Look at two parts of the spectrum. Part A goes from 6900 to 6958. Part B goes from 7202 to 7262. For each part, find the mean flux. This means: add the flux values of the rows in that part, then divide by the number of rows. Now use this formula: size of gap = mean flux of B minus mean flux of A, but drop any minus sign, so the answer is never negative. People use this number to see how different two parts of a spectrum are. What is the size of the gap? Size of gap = 1.7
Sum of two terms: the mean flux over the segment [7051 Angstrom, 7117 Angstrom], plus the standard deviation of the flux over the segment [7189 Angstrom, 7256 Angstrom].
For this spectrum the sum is 13.8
